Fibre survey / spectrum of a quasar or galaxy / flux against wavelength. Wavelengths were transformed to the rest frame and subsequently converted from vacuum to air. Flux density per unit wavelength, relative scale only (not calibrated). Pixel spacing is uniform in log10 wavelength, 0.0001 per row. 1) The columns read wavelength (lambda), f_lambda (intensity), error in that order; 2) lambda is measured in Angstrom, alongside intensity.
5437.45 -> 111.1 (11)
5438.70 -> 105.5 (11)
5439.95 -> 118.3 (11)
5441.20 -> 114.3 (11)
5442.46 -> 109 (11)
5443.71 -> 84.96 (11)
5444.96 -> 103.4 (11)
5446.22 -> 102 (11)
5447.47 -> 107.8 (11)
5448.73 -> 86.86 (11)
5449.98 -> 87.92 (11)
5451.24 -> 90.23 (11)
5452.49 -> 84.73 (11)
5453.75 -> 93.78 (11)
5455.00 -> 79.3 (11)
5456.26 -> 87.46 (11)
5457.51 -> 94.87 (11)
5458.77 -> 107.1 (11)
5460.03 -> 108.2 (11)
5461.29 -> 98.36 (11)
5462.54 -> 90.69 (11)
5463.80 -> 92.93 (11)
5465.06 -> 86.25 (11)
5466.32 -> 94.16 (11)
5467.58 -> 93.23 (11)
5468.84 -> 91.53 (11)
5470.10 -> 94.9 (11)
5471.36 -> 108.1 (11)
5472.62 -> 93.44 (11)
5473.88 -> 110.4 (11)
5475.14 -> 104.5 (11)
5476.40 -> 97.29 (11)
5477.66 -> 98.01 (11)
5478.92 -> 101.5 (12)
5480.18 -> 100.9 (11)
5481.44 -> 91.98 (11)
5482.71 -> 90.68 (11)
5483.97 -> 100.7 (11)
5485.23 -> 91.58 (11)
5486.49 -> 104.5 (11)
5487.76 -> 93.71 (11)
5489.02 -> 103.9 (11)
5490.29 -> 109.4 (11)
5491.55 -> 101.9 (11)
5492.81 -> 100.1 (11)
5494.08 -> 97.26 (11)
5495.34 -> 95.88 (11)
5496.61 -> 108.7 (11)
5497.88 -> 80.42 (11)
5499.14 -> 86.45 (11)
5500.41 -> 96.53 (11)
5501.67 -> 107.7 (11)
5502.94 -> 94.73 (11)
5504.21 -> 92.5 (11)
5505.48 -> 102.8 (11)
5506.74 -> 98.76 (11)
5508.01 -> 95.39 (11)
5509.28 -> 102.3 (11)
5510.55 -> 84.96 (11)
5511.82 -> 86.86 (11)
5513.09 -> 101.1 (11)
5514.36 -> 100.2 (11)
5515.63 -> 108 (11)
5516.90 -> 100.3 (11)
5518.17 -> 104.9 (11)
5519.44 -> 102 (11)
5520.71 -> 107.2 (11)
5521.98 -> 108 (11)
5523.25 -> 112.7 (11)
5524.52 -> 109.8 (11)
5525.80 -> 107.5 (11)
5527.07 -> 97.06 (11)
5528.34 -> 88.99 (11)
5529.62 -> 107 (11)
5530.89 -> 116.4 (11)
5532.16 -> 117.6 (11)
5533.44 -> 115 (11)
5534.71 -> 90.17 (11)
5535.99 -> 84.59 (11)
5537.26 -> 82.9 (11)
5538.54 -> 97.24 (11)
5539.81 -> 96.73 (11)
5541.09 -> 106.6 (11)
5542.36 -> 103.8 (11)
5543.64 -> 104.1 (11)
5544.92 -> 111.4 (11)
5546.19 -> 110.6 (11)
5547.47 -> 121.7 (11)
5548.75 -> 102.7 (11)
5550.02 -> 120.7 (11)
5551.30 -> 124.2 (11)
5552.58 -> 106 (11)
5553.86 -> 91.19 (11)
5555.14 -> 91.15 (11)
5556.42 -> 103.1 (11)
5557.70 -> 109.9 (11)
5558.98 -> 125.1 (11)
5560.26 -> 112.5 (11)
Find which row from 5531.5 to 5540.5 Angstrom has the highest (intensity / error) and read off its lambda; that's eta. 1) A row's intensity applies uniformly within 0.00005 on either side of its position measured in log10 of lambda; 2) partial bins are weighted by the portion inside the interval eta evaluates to 5532.16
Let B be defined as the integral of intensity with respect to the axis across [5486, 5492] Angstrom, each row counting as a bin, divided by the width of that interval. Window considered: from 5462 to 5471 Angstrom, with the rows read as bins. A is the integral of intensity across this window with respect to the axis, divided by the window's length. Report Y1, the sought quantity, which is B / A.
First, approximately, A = 92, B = 103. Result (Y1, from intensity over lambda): 1.11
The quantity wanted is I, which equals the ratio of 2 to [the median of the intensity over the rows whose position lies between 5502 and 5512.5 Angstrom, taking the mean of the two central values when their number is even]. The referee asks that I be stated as 0.0210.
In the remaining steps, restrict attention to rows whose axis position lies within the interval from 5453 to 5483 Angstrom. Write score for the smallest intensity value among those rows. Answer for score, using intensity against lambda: 79.3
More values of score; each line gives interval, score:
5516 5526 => 100.3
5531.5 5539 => 82.9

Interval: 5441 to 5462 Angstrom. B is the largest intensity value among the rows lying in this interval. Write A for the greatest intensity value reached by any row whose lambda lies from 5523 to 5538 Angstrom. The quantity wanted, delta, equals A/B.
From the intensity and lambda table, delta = 1.03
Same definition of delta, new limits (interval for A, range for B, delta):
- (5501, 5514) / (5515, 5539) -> 0.92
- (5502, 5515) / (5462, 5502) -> 0.93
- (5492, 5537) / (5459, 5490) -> 1.07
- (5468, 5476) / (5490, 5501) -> 1.01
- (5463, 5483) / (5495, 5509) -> 1.02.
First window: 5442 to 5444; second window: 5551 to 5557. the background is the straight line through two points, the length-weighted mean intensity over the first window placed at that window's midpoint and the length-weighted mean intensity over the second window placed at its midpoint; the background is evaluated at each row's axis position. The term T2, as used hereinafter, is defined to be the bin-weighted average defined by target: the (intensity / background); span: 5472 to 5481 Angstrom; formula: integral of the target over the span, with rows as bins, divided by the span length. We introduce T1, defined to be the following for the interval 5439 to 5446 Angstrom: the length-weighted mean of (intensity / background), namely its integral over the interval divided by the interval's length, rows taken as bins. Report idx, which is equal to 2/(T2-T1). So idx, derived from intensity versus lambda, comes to -32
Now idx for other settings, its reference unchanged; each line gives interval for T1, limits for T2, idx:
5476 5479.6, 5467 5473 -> -77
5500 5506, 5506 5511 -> -66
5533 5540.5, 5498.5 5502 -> 61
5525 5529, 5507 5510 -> 264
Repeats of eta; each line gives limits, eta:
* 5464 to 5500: 5473.88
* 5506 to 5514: 5509.28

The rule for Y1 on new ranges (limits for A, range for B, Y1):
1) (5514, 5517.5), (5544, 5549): 1.09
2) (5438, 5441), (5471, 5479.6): 0.90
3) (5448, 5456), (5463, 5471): 1.06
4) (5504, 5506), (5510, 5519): 1.00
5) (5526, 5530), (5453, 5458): 0.90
